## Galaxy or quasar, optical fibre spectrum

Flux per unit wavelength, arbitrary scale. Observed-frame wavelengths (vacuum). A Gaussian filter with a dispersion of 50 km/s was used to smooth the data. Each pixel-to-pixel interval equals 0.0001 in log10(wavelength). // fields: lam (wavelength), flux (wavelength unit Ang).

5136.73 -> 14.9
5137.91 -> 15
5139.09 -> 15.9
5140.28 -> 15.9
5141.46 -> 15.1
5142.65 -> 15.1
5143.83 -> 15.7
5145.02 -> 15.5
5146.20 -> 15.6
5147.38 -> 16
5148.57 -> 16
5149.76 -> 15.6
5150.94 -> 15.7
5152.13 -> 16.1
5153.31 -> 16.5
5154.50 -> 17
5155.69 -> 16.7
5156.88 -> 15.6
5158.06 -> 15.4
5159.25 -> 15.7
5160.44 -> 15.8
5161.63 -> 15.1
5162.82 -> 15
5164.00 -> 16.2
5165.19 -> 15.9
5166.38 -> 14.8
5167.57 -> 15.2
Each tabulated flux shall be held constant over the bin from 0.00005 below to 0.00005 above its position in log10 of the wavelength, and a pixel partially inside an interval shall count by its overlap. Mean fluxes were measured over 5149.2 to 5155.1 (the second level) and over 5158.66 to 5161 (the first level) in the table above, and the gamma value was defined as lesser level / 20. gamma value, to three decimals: 0.787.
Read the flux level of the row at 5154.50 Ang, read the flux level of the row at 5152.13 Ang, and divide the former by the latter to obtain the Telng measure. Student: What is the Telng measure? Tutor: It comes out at 1.06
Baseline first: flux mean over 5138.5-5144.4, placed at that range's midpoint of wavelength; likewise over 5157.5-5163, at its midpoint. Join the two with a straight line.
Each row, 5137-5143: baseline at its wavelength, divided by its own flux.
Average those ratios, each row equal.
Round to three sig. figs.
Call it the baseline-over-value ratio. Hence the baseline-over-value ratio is 1.01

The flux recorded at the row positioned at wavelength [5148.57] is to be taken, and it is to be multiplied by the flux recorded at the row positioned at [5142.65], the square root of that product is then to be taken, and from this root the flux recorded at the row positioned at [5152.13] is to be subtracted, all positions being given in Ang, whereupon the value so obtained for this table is -0.56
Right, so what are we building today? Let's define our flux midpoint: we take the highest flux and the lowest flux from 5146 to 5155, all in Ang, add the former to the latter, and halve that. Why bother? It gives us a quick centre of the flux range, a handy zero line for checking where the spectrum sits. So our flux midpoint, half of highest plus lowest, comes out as 16.3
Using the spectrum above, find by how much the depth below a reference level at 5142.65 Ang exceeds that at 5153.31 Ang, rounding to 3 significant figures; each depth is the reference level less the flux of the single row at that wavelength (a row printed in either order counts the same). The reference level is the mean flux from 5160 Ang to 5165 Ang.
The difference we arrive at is 1.40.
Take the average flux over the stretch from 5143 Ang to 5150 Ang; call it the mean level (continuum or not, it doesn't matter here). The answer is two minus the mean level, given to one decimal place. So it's -13.7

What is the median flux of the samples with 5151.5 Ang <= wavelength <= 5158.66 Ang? 16.3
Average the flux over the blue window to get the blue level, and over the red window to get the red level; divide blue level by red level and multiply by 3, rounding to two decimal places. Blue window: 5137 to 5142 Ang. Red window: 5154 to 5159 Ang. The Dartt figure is 2.87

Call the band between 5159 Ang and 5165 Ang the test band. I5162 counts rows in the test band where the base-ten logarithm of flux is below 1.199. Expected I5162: 4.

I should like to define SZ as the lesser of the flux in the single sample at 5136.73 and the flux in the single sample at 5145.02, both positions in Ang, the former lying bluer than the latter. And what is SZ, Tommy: 14.90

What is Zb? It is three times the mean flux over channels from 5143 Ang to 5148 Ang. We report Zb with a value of 47.1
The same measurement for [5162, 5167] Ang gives 46.4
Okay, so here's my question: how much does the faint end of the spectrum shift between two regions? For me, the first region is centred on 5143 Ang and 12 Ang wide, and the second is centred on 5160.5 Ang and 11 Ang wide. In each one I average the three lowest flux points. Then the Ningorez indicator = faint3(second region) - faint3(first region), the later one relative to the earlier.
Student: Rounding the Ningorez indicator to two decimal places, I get 0.10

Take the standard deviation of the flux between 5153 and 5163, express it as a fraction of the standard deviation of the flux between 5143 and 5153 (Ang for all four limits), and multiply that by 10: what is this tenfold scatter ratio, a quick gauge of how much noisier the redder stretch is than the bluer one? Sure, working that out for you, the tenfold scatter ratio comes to 32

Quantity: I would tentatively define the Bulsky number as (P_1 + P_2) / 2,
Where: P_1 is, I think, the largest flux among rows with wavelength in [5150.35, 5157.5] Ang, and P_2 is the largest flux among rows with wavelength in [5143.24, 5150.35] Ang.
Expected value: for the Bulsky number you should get 16.5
